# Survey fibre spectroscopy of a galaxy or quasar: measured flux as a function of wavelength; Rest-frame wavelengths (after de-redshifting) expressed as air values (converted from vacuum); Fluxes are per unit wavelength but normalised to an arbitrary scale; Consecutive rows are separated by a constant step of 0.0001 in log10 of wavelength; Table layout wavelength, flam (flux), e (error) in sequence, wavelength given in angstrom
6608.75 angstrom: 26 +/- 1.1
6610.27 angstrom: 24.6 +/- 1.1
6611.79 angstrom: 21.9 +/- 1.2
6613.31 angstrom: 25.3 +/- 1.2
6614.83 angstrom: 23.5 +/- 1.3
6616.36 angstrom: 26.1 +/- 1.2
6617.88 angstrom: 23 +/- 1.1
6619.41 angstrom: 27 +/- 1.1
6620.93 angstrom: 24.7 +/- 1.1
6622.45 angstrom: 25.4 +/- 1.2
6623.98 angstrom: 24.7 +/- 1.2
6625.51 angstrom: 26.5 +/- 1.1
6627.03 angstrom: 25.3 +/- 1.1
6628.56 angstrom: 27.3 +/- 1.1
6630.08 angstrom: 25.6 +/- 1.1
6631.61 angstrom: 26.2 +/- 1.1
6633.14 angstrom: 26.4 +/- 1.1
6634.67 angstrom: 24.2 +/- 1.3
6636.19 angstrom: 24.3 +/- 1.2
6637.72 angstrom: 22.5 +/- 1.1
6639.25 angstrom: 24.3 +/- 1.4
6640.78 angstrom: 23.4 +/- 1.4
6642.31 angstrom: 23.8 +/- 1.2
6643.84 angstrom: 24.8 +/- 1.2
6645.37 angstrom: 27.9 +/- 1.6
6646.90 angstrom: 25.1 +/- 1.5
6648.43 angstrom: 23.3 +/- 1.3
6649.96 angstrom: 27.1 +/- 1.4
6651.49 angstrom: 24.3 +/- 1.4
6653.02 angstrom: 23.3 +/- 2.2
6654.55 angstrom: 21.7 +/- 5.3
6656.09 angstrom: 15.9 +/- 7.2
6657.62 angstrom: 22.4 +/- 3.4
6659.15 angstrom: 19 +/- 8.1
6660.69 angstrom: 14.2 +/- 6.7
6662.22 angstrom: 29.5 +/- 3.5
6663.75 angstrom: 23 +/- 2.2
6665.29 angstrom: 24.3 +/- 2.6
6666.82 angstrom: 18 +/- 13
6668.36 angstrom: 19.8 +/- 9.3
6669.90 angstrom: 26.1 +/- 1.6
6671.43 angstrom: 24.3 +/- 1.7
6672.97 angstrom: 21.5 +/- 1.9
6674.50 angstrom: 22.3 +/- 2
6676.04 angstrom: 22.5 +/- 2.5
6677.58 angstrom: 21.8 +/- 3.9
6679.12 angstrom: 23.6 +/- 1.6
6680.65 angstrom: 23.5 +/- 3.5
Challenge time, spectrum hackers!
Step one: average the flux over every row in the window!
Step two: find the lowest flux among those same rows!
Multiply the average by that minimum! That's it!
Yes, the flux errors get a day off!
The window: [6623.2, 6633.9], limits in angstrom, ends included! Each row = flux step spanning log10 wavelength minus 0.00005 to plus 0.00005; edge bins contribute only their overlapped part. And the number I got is 642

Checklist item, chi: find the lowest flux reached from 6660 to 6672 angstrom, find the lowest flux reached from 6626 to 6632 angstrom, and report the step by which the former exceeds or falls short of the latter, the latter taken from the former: -11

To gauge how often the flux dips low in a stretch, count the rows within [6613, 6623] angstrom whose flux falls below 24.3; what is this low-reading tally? 2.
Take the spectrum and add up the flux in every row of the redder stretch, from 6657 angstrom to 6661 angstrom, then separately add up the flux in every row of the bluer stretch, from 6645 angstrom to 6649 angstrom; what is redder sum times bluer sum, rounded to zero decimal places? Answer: 4242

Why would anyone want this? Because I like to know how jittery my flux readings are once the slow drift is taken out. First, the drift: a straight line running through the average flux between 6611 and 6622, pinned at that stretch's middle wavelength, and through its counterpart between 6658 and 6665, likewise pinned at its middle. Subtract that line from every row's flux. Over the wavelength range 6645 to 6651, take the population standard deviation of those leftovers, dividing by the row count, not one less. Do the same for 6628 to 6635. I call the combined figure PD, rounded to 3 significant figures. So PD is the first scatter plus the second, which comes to 2.69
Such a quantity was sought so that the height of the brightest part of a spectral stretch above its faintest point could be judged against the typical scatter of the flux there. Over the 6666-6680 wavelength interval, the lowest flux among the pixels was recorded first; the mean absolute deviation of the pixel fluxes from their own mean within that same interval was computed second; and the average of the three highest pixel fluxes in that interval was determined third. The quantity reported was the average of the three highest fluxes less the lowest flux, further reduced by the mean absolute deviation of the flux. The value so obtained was 5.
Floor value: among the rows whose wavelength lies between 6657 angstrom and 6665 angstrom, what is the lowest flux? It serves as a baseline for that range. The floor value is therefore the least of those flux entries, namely 14.2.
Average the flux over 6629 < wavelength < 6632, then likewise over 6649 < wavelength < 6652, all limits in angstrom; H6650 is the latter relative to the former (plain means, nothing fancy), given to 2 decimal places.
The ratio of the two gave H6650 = 0.99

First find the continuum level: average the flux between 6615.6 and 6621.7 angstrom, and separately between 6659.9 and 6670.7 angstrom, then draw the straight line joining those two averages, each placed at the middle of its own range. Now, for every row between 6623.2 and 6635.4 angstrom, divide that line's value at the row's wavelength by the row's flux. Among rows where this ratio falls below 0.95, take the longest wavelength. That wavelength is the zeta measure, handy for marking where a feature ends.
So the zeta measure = 6633.14 angstrom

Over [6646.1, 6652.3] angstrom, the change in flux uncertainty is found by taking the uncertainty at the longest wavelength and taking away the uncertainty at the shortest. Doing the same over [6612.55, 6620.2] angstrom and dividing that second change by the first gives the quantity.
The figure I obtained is 1.0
